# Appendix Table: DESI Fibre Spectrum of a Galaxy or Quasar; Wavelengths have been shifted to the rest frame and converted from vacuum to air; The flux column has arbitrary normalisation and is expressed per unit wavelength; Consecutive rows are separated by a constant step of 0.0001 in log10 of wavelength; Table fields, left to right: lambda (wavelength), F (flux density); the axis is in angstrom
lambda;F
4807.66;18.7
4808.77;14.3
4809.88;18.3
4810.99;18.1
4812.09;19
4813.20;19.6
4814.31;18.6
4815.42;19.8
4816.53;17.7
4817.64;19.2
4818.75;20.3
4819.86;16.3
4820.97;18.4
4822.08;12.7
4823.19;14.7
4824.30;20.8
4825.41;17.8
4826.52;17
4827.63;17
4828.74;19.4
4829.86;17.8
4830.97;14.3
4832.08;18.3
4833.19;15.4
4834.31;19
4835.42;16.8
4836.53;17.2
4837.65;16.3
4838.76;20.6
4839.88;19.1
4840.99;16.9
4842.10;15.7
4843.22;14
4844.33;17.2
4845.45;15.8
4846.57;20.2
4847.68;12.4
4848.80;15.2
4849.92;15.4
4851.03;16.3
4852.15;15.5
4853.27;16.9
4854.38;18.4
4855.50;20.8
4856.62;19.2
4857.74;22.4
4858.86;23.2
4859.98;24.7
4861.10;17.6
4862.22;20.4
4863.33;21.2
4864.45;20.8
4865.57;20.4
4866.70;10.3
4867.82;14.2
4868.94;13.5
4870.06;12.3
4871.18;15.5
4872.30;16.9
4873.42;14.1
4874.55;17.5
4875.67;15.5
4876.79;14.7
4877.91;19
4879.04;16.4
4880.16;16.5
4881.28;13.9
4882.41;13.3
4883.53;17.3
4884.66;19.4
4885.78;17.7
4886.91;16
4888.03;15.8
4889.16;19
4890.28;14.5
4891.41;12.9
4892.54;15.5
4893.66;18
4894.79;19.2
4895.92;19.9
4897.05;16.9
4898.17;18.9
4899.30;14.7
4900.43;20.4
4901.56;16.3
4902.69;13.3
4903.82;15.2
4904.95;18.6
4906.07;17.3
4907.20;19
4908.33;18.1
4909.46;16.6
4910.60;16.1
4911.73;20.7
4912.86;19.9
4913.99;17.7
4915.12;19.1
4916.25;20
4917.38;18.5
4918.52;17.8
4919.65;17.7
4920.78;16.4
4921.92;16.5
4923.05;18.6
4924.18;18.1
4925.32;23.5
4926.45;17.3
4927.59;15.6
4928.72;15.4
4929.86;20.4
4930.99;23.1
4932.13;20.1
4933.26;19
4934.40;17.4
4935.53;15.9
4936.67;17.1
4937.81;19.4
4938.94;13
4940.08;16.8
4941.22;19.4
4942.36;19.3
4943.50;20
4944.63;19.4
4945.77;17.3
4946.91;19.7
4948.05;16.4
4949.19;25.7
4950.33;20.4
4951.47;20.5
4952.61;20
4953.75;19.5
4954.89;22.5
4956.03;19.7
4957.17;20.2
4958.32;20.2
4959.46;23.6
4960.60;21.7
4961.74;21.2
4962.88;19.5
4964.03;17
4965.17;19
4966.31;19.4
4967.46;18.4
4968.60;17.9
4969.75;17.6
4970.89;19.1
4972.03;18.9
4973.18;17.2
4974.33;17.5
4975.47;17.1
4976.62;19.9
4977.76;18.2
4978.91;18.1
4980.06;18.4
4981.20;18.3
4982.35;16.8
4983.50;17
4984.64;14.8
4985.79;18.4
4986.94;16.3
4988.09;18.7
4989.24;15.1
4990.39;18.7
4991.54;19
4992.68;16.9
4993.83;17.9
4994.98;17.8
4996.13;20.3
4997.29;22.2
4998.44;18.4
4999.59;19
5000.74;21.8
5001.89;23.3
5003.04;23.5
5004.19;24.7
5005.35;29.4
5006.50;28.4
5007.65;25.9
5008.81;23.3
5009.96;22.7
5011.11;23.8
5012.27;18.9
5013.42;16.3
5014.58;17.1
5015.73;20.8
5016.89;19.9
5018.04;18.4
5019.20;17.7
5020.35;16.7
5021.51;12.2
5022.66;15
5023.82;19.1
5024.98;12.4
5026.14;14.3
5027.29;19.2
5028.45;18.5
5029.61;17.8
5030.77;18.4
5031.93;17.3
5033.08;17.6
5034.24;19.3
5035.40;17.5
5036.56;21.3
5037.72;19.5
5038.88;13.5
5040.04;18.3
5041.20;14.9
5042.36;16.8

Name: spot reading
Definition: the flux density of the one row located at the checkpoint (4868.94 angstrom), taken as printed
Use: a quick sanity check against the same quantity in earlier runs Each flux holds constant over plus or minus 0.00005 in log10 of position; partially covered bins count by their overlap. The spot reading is 13.5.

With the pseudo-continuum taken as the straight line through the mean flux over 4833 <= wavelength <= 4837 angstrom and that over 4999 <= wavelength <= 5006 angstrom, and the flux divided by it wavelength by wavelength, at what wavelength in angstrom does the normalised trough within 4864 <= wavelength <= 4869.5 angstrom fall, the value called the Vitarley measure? 4866.70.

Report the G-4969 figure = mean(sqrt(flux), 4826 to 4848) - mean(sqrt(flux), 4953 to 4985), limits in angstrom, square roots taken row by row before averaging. -0.22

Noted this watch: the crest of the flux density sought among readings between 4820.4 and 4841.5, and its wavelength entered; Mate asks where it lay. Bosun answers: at 4824.30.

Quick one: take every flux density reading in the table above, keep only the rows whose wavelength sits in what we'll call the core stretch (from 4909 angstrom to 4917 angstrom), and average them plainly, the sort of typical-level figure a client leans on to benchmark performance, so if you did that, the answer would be 18.6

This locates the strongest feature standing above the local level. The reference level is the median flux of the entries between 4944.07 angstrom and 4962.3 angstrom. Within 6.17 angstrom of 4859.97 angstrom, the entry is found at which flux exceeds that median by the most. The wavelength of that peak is 4859.98 angstrom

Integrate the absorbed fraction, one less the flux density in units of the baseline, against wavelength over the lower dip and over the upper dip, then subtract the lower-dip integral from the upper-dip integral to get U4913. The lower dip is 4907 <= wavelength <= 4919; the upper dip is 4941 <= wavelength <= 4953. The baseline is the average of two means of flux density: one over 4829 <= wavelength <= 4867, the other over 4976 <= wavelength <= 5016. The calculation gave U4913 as -0.9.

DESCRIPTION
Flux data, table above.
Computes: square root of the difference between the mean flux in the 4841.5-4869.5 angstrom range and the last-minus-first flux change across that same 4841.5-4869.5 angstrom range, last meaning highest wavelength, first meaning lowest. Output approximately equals 4.5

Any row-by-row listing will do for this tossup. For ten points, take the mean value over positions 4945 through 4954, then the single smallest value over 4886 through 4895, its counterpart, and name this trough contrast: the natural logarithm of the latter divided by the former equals -0.44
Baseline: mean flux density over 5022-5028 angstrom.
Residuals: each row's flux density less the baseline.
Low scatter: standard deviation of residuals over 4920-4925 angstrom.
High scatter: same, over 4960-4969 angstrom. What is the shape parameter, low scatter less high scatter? -0.5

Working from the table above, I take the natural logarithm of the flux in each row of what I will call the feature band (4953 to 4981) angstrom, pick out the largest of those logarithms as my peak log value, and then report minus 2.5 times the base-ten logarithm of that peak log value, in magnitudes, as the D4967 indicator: -1.25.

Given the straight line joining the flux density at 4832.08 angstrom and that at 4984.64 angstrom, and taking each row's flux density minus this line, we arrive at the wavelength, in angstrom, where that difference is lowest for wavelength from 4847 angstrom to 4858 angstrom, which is 4847.68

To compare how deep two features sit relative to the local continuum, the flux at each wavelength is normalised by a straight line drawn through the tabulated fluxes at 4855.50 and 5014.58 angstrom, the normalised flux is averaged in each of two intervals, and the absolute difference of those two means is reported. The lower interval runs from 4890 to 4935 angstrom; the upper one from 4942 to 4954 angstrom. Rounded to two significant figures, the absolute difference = 0.15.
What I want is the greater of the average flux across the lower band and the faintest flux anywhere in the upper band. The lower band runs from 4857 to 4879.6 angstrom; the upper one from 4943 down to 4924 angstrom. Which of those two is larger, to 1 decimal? 17.5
